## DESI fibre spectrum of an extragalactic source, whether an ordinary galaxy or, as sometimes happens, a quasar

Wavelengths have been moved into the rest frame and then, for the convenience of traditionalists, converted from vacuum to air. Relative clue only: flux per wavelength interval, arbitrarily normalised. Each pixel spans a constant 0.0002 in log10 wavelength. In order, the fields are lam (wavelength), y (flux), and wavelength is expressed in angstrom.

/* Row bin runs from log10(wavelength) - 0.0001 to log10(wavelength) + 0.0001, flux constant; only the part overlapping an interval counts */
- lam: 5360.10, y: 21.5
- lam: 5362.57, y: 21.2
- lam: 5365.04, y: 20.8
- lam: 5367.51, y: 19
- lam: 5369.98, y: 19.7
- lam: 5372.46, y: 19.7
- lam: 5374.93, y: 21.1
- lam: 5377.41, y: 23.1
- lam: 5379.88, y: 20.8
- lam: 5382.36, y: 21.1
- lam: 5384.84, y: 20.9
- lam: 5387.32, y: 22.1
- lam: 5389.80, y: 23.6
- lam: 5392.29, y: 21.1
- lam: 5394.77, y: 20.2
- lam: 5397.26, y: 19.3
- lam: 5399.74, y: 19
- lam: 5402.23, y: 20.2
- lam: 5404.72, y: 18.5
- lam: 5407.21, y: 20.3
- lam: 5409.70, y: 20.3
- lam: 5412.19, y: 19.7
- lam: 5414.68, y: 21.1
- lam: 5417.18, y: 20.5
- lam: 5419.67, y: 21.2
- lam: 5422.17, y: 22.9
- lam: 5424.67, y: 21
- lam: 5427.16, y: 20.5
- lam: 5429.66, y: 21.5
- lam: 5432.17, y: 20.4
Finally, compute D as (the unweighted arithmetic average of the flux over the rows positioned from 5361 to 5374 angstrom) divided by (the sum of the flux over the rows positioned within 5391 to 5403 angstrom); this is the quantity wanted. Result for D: 0.201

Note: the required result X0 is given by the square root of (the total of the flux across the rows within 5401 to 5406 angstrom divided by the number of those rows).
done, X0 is 4.40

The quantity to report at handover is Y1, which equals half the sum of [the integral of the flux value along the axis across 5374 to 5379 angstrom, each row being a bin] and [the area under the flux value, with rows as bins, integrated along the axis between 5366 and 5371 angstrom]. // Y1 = 104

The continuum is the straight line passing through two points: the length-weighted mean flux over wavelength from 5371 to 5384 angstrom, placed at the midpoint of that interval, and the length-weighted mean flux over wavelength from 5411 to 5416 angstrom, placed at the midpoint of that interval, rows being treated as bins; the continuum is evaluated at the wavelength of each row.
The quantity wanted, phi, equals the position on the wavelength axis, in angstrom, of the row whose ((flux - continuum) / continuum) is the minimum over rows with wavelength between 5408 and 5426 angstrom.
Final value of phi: 5412.19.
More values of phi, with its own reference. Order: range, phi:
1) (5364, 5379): 5367.51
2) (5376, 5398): 5397.26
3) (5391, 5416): 5404.72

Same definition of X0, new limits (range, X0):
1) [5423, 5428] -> 4.56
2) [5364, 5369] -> 4.46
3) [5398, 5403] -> 4.43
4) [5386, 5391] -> 4.78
